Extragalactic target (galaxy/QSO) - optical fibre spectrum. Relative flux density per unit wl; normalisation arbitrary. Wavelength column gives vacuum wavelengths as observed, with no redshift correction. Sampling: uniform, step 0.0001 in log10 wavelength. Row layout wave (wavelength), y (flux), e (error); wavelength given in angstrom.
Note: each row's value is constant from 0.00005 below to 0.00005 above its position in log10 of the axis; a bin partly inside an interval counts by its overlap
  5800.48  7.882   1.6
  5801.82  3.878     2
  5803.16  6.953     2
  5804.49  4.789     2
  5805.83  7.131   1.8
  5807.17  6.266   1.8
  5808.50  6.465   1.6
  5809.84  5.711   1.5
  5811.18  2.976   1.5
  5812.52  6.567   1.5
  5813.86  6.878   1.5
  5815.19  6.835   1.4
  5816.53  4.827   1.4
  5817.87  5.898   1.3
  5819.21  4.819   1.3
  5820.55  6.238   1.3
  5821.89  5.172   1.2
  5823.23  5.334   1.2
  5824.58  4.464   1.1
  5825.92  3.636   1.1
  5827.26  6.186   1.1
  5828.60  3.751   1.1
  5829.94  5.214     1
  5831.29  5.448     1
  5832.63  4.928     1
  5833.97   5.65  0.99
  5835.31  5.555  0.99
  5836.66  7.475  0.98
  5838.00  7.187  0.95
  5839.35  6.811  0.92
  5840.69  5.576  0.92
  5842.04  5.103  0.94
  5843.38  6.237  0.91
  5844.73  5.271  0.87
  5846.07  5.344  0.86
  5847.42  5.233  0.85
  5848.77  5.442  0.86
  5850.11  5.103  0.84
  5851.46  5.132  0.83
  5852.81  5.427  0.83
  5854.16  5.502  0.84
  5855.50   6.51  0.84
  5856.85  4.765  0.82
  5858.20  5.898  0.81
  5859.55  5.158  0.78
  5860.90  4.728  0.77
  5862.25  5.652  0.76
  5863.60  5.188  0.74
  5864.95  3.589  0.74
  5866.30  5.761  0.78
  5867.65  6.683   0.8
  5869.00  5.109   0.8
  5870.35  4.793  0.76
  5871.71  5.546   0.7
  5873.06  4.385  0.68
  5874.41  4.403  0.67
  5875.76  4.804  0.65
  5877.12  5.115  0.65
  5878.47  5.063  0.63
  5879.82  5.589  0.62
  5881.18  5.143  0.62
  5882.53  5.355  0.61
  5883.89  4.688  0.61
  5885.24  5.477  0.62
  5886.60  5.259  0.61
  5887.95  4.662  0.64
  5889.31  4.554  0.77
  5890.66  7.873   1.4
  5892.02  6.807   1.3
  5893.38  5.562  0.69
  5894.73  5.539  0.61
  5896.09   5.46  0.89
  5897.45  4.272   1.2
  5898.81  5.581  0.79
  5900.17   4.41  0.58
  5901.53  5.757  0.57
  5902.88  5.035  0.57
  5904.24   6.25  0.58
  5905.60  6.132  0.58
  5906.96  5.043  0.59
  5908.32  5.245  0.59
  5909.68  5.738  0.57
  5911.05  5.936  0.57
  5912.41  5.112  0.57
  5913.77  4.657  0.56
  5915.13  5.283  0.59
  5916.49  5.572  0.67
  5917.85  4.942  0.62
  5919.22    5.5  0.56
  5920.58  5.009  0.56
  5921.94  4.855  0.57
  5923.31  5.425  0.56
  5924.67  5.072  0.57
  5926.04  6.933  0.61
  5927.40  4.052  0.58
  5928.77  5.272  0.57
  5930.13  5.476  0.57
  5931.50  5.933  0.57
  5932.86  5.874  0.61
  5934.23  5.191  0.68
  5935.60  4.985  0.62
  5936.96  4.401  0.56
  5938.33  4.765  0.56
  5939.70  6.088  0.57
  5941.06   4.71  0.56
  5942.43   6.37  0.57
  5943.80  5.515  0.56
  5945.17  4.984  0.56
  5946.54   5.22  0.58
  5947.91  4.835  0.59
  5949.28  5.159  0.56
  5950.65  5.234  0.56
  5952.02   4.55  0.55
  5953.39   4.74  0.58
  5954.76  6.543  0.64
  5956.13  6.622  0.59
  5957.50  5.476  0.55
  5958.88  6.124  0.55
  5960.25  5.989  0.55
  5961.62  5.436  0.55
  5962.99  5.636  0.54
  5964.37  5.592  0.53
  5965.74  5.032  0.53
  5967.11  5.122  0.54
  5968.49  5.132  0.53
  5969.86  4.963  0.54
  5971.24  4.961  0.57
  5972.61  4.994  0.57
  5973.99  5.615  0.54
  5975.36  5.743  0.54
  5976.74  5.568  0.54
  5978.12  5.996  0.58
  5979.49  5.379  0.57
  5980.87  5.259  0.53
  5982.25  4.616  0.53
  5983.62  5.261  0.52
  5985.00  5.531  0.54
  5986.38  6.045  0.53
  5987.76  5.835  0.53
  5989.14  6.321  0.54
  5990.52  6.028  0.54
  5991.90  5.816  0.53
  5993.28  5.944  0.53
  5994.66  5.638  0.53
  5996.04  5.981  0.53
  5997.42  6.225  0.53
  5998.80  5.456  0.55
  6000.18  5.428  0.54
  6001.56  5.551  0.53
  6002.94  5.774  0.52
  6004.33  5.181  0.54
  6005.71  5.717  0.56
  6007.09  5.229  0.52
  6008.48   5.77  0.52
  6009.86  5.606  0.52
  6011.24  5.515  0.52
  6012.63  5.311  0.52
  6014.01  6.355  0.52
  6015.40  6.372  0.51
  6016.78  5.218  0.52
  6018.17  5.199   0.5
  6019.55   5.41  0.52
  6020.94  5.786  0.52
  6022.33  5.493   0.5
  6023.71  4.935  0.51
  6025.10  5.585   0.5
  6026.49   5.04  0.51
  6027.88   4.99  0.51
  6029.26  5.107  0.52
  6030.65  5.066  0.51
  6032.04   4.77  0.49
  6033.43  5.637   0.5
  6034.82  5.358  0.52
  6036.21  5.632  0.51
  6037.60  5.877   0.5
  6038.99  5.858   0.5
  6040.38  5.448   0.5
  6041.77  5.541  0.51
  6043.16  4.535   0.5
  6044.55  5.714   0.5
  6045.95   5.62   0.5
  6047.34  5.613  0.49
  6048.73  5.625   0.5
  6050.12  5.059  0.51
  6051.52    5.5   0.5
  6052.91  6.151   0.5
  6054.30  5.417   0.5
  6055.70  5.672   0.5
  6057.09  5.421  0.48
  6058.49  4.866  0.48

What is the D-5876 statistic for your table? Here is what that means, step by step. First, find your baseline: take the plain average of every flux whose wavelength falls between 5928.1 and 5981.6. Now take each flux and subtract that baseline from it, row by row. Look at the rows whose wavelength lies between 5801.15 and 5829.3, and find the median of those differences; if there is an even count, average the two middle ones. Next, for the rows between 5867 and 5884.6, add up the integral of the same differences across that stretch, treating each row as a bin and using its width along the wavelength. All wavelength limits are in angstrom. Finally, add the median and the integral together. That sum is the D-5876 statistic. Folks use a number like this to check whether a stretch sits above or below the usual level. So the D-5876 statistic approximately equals -4.4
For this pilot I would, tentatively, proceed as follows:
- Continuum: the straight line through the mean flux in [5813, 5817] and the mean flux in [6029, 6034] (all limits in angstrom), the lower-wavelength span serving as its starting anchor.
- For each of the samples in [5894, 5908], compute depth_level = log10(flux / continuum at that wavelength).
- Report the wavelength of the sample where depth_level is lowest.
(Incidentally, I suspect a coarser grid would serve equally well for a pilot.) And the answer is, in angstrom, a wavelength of 5897.45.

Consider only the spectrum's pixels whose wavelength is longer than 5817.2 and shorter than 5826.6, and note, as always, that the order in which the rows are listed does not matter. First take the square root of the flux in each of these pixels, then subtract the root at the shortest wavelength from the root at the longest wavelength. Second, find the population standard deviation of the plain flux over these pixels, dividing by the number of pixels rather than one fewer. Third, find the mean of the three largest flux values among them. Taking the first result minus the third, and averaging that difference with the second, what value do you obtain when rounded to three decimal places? -2.767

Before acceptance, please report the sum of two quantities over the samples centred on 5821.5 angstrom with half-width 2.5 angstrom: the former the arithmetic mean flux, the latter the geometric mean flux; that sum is 10.8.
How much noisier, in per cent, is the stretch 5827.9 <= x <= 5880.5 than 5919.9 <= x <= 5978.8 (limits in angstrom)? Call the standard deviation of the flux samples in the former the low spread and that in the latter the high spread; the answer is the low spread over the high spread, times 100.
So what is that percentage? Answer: 131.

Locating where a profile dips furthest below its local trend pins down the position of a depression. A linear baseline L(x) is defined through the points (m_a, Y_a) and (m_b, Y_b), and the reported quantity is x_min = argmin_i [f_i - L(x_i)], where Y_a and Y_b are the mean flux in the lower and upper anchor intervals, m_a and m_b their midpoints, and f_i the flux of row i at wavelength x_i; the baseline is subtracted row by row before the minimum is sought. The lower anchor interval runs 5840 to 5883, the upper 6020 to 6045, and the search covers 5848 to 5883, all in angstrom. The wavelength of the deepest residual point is 5864.95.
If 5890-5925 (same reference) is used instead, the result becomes 5897.45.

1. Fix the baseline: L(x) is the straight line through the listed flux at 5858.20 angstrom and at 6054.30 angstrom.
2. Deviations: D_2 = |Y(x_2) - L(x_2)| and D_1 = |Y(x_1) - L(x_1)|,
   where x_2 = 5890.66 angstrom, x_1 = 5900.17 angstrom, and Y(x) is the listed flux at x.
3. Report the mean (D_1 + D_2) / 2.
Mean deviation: 1.7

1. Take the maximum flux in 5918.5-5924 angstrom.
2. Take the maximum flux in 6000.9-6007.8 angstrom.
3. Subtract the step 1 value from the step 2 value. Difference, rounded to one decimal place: 0.3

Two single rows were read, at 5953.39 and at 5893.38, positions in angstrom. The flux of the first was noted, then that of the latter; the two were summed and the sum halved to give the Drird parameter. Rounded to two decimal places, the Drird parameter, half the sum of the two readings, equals 5.15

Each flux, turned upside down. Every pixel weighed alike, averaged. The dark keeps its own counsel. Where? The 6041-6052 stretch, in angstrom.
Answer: 0.186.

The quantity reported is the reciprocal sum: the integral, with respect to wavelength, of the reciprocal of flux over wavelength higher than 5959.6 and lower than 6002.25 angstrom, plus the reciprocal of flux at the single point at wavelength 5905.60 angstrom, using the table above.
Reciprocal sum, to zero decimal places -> 8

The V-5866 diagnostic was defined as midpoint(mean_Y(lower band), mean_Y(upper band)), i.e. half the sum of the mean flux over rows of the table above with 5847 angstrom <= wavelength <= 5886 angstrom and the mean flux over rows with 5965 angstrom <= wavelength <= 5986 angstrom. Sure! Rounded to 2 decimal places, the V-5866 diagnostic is 5.25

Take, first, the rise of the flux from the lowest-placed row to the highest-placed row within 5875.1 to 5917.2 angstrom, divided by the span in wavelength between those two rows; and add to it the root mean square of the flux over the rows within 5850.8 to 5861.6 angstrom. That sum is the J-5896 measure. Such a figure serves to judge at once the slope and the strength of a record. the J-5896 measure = 5.4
